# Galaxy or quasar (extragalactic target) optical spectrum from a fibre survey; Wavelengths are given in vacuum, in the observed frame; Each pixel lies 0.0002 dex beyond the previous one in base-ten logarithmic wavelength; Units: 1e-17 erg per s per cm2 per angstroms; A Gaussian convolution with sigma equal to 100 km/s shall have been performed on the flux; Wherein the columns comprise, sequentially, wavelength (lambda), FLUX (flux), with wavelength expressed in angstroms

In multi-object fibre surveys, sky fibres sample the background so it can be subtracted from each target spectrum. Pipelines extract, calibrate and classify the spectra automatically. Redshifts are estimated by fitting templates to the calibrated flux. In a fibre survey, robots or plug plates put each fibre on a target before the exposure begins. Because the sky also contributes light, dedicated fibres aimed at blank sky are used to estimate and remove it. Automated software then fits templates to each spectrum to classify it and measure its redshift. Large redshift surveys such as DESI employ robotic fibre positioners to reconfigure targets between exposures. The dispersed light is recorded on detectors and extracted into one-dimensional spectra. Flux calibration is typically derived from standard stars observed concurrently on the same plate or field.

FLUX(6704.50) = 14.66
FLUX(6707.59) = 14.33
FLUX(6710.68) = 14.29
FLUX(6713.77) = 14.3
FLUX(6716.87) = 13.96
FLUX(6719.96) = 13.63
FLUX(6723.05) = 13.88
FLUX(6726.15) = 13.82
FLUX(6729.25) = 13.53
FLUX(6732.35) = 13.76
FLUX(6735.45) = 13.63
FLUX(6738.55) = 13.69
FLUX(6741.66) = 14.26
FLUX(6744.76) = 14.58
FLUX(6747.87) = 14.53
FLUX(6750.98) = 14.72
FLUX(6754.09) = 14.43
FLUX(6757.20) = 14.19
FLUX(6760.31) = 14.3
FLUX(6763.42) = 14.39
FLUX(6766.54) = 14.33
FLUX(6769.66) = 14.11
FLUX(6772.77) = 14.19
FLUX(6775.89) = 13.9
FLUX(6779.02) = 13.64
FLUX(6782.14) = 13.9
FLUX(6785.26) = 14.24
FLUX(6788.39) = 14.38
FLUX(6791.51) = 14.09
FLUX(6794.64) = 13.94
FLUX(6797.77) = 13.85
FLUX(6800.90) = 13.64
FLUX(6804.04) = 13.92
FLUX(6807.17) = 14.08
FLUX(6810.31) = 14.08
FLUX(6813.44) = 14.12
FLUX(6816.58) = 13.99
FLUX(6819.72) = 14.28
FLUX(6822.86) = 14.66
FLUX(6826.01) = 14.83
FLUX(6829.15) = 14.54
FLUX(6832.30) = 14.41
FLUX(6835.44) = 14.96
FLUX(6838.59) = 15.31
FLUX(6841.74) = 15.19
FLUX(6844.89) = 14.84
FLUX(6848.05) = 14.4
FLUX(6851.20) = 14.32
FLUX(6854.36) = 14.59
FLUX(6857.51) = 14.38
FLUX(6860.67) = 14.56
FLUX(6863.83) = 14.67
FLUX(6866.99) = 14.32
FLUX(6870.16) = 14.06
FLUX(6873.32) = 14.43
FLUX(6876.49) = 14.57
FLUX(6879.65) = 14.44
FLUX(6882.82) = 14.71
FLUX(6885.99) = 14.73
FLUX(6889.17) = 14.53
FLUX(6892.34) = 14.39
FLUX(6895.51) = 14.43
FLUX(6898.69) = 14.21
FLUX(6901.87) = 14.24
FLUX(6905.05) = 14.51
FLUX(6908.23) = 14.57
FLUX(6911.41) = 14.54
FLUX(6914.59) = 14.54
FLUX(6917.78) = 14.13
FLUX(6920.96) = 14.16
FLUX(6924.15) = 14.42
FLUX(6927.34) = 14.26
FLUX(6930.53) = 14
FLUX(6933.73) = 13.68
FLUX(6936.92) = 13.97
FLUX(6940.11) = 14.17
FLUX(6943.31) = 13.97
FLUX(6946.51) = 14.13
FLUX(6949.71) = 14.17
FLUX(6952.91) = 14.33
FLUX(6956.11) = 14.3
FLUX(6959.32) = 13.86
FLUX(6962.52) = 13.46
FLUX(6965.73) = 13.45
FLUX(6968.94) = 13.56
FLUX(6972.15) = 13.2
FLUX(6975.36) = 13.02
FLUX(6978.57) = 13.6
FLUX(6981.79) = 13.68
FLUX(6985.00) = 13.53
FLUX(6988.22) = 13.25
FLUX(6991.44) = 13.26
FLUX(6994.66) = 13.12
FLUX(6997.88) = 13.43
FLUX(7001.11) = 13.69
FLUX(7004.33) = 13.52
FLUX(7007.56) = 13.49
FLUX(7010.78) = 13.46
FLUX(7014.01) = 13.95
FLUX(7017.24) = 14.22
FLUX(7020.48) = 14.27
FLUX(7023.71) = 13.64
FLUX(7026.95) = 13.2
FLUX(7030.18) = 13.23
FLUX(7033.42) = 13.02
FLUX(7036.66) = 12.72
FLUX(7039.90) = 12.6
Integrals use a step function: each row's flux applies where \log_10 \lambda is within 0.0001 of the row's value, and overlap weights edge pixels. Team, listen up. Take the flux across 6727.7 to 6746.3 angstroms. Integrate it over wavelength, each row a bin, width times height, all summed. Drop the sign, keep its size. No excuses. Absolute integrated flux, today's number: 259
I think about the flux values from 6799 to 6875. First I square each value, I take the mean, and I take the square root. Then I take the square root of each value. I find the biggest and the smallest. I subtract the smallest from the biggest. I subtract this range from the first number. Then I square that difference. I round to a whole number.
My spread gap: 202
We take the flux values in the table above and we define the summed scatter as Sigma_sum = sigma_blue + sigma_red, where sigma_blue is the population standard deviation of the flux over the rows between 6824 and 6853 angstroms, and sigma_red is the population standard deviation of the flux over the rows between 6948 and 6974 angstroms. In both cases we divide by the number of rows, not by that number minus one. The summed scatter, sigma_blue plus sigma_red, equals 0.75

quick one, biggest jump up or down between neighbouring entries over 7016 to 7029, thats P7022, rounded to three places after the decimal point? 0.630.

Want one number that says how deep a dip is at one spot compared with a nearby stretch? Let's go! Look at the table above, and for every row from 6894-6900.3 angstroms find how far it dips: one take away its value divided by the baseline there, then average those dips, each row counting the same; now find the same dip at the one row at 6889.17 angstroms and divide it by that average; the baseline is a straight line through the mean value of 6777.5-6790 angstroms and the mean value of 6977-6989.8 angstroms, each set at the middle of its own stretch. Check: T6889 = 1.3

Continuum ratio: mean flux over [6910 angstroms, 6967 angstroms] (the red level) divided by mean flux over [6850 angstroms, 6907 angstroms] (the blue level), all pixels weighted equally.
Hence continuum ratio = 0.97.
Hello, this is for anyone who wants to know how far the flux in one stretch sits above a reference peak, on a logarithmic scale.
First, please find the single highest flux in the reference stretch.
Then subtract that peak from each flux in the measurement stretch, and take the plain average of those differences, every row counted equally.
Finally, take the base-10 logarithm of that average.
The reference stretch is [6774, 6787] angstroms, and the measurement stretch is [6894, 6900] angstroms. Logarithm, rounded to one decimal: -1.1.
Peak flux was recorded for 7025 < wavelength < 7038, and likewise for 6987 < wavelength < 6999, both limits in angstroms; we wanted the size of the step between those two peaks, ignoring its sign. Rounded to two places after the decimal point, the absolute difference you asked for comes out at 0.20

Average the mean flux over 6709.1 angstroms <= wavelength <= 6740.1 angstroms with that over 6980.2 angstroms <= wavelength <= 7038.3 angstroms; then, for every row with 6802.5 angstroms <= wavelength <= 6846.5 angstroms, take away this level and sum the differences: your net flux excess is 12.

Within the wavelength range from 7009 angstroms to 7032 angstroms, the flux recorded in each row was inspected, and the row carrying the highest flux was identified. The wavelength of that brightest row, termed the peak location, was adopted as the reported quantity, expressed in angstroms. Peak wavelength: 7020.48 angstroms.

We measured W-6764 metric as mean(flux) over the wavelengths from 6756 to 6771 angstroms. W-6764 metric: 14.3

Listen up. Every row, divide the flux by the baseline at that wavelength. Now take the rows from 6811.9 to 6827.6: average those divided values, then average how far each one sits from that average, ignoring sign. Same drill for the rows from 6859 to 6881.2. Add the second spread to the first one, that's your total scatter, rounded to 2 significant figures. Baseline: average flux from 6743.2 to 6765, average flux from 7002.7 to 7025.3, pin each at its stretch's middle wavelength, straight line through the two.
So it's 0.031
